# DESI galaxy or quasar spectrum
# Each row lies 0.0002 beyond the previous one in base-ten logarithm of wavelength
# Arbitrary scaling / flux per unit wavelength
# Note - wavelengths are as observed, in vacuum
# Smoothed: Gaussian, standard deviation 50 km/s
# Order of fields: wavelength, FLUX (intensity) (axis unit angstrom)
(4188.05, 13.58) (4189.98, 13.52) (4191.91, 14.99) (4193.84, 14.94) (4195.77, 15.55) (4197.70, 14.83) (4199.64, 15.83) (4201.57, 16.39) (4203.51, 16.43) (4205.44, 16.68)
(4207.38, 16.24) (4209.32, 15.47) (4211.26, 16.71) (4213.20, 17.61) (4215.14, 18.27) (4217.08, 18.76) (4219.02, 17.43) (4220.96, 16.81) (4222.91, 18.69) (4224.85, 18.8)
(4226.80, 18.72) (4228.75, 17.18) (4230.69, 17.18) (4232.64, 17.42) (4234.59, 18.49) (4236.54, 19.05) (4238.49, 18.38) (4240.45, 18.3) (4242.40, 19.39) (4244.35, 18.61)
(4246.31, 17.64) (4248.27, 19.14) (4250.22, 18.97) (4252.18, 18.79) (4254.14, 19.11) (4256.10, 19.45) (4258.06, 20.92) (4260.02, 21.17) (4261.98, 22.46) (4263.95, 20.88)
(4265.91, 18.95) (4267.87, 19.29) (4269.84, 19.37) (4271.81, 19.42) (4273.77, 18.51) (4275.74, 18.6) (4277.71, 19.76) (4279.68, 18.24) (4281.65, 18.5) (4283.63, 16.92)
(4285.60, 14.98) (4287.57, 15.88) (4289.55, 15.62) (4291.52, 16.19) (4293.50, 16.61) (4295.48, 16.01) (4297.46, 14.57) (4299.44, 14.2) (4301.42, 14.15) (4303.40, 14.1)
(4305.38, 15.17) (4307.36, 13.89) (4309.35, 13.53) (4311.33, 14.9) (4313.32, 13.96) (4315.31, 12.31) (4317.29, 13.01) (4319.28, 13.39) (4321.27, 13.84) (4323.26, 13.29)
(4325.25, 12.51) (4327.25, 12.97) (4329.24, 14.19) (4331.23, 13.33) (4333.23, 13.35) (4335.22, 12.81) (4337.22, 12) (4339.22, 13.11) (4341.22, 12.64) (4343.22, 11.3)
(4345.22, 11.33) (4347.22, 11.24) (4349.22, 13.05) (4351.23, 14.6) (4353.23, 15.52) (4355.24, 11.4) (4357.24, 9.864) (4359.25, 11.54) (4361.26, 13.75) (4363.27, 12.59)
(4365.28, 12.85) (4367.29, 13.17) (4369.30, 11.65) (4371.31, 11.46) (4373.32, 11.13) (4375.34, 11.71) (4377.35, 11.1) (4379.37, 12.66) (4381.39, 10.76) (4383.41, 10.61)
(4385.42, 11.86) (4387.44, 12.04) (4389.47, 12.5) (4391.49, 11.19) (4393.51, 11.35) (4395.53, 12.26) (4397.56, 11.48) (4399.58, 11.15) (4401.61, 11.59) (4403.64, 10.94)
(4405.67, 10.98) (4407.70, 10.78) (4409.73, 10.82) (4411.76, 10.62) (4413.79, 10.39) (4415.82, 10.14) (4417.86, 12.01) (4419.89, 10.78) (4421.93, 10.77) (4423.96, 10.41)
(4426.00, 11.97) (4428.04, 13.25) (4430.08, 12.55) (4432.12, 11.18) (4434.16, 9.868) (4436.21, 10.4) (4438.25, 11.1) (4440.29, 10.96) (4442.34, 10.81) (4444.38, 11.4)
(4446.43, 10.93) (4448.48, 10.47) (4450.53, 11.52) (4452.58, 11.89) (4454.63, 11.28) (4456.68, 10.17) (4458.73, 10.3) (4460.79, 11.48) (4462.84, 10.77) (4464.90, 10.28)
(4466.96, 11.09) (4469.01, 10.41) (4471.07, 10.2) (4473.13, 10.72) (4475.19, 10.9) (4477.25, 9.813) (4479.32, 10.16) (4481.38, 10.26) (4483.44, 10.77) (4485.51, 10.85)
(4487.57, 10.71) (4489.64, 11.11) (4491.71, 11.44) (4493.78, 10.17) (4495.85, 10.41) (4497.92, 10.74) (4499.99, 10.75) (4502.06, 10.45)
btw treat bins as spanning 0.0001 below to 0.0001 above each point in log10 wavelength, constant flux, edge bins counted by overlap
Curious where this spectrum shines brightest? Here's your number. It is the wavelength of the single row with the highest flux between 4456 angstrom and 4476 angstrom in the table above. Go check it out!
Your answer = 4460.79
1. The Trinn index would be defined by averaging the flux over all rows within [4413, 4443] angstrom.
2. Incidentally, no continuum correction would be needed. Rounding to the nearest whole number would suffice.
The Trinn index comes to 11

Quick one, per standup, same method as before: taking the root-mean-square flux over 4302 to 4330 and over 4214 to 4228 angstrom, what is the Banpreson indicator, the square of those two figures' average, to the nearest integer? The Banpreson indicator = 254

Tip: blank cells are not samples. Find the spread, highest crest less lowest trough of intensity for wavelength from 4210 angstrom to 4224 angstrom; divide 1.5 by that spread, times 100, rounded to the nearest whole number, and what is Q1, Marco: 73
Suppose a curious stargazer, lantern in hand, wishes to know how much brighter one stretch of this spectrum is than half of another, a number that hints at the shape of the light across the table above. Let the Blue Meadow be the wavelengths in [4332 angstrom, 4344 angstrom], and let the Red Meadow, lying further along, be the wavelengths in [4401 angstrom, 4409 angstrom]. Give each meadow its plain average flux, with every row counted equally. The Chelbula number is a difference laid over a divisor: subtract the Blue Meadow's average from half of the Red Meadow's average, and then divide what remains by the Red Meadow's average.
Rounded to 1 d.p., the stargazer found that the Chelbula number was -0.6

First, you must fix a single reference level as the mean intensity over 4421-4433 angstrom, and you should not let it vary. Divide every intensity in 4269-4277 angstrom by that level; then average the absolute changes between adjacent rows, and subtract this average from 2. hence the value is 1.97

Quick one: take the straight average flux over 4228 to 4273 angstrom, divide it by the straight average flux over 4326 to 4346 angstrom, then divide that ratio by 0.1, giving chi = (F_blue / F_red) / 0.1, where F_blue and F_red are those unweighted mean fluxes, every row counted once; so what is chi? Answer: 15.0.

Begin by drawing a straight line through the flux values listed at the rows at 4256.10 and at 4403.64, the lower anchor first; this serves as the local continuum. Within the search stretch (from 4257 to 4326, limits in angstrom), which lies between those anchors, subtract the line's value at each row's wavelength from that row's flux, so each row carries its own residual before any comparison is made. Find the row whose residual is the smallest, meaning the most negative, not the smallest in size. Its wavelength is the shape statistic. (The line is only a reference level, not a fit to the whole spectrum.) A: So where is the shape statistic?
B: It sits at 4315.31 angstrom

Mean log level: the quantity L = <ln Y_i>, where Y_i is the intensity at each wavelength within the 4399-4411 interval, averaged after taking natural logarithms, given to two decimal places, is 2.40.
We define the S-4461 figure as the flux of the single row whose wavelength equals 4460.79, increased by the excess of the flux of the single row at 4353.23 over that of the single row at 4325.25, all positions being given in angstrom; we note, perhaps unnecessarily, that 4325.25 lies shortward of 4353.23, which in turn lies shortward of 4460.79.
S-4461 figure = 14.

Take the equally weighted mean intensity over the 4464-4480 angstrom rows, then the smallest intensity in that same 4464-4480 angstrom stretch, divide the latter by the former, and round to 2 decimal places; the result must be 0.94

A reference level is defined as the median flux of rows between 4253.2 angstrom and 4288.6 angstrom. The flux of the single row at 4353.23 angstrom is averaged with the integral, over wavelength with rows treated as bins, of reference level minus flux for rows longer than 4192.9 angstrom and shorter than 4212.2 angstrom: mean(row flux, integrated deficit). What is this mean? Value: 40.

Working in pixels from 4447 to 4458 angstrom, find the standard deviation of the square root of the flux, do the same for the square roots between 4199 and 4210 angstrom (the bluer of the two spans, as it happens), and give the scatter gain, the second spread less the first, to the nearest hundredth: -0.05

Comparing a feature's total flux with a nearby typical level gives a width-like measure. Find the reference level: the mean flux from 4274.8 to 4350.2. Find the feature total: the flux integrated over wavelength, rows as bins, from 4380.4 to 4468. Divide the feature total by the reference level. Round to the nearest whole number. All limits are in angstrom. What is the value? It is 68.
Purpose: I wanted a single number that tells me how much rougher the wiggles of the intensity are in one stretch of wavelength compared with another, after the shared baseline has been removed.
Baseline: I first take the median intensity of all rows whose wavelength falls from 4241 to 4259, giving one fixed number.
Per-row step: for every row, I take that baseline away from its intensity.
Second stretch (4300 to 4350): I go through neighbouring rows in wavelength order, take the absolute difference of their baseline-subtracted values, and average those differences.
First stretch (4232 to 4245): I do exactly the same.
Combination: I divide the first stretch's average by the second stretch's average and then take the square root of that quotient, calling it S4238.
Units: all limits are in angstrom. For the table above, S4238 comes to 0.96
